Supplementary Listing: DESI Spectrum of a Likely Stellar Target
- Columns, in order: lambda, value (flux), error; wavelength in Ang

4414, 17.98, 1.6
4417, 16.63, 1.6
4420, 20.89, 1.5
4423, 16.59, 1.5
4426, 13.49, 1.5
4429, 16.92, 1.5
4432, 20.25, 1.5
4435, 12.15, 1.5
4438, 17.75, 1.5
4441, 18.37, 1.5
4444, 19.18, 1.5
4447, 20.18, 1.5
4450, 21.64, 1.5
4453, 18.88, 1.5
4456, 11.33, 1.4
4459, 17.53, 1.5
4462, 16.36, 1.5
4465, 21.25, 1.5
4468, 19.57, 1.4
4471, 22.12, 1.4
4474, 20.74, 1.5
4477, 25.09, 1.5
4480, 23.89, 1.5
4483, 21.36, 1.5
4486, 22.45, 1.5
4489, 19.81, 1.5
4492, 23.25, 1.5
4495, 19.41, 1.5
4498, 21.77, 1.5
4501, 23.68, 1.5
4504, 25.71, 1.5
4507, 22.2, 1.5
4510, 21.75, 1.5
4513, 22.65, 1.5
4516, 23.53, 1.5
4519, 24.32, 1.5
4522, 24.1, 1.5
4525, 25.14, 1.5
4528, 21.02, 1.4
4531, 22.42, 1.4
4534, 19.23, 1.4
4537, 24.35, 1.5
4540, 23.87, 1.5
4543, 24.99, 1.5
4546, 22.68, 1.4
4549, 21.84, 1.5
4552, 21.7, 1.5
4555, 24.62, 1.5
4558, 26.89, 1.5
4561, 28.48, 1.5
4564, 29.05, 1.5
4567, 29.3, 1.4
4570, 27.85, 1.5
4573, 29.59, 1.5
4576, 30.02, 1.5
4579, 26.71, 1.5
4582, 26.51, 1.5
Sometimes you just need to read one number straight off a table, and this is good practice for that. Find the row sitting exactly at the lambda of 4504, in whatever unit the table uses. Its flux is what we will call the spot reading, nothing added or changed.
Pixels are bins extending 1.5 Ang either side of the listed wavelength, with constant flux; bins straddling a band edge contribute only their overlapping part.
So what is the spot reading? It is 25.71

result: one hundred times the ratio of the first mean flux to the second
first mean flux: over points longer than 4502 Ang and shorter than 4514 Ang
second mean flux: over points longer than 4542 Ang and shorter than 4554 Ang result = 101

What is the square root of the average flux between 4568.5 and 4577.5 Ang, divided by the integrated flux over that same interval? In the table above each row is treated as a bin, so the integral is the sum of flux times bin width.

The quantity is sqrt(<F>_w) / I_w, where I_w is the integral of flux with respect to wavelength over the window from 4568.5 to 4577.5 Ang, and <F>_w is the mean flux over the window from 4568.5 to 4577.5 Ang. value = 0.021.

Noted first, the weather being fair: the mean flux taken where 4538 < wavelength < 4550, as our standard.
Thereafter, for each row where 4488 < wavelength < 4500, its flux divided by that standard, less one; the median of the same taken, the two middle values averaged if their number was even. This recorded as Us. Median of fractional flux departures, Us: -0.11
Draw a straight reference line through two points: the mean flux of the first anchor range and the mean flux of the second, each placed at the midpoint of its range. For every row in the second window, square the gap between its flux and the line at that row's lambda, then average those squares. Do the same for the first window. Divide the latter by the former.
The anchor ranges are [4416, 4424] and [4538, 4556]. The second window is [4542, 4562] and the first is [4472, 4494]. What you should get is 1.0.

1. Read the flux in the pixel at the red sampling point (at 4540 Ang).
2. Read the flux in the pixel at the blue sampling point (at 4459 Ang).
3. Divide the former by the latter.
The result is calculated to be 1.36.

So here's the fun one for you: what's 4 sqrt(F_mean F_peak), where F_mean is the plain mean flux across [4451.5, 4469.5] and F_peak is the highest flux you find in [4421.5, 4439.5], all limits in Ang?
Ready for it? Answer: 75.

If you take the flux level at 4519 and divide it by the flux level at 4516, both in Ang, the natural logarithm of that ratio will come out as 0.0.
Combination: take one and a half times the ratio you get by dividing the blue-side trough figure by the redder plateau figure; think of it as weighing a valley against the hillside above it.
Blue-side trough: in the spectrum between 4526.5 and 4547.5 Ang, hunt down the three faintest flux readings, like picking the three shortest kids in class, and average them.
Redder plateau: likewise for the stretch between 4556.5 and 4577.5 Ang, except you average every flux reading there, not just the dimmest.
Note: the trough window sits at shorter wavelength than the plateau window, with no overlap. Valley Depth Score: 1.09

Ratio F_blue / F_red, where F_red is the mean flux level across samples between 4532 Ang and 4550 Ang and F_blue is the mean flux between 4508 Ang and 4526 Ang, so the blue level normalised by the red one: 1.03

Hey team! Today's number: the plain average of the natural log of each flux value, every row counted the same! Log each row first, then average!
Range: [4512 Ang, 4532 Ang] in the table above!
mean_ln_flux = 3.15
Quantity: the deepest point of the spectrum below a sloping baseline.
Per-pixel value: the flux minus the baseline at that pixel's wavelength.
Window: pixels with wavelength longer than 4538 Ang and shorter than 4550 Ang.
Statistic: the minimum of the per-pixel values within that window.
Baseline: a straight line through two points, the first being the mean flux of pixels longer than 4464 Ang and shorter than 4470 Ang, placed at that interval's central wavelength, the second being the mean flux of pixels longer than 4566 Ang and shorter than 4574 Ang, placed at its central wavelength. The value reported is -5.3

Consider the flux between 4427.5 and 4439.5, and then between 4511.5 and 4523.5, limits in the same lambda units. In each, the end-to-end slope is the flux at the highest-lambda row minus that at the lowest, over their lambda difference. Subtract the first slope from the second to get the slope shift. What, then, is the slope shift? 0.1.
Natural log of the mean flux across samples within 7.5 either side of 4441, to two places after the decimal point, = 2.86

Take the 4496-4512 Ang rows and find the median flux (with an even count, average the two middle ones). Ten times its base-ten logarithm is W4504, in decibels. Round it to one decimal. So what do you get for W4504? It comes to 13.5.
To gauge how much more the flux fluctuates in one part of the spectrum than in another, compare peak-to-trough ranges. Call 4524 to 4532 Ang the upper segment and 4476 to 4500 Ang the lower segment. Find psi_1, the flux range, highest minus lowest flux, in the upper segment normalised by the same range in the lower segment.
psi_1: 0.7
